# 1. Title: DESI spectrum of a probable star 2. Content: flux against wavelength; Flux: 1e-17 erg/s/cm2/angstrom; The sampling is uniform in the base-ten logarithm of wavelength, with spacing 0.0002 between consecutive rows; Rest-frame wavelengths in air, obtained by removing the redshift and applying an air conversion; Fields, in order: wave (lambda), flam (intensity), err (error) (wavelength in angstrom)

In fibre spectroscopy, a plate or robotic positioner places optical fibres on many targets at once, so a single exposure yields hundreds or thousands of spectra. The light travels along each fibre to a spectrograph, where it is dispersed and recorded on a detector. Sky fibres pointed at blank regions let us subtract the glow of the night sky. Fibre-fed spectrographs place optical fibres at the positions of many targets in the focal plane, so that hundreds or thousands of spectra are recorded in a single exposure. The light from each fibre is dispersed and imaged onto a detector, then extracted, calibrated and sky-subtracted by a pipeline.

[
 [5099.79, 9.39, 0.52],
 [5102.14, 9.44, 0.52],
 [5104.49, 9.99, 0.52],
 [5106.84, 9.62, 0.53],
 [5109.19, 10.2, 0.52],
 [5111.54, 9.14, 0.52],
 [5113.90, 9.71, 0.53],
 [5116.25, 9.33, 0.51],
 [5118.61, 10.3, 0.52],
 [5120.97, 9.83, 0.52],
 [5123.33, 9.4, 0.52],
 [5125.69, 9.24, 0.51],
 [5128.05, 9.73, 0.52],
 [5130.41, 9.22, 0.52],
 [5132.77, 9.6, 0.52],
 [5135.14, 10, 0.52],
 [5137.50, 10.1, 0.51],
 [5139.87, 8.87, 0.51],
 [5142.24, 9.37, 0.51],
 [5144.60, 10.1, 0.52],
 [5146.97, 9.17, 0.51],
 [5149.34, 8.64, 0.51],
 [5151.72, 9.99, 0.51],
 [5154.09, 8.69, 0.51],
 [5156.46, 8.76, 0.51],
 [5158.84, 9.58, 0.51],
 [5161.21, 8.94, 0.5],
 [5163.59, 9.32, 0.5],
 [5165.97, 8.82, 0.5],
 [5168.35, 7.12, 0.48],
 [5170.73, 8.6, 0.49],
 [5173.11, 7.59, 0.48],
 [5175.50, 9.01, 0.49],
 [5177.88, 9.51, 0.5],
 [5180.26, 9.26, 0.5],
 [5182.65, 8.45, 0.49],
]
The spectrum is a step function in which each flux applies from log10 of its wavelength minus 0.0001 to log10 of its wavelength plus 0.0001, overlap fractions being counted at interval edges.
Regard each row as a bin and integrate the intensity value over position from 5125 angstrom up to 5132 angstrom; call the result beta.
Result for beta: 66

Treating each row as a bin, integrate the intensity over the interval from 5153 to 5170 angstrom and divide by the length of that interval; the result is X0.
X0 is 8.7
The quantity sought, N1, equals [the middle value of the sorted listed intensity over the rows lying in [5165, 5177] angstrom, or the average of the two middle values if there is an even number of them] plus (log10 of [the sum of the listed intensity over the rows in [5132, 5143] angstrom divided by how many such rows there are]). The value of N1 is 9.6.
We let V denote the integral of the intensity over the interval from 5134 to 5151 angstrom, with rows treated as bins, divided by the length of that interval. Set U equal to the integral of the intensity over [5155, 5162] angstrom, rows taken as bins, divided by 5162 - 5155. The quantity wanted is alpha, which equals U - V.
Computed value -0.4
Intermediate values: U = 9.09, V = 9.48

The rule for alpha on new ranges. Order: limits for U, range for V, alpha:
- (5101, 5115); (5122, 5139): 0.1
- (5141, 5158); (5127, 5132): -0.2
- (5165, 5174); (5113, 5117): -1.5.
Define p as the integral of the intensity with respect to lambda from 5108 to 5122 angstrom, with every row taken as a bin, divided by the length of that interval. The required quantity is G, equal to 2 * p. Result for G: 19.5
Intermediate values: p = 9.8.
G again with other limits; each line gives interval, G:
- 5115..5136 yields 19.2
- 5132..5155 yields 18.9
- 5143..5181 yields 17.9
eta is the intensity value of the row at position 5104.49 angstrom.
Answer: 9.99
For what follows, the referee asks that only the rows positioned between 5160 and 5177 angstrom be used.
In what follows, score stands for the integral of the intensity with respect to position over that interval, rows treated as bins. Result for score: 145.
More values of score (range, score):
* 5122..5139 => 163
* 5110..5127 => 163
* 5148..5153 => 46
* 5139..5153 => 131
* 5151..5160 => 83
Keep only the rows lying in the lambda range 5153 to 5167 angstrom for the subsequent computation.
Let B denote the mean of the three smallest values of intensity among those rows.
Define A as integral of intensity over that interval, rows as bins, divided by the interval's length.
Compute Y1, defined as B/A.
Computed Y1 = 0.970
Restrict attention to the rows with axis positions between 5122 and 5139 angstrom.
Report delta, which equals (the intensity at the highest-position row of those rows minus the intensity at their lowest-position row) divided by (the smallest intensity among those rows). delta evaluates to 0.08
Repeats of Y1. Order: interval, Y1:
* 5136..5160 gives 0.931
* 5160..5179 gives 0.902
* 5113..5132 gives 0.965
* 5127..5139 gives 0.980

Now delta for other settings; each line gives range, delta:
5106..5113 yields -0.05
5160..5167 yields -0.01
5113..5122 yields 0.01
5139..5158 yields -0.01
